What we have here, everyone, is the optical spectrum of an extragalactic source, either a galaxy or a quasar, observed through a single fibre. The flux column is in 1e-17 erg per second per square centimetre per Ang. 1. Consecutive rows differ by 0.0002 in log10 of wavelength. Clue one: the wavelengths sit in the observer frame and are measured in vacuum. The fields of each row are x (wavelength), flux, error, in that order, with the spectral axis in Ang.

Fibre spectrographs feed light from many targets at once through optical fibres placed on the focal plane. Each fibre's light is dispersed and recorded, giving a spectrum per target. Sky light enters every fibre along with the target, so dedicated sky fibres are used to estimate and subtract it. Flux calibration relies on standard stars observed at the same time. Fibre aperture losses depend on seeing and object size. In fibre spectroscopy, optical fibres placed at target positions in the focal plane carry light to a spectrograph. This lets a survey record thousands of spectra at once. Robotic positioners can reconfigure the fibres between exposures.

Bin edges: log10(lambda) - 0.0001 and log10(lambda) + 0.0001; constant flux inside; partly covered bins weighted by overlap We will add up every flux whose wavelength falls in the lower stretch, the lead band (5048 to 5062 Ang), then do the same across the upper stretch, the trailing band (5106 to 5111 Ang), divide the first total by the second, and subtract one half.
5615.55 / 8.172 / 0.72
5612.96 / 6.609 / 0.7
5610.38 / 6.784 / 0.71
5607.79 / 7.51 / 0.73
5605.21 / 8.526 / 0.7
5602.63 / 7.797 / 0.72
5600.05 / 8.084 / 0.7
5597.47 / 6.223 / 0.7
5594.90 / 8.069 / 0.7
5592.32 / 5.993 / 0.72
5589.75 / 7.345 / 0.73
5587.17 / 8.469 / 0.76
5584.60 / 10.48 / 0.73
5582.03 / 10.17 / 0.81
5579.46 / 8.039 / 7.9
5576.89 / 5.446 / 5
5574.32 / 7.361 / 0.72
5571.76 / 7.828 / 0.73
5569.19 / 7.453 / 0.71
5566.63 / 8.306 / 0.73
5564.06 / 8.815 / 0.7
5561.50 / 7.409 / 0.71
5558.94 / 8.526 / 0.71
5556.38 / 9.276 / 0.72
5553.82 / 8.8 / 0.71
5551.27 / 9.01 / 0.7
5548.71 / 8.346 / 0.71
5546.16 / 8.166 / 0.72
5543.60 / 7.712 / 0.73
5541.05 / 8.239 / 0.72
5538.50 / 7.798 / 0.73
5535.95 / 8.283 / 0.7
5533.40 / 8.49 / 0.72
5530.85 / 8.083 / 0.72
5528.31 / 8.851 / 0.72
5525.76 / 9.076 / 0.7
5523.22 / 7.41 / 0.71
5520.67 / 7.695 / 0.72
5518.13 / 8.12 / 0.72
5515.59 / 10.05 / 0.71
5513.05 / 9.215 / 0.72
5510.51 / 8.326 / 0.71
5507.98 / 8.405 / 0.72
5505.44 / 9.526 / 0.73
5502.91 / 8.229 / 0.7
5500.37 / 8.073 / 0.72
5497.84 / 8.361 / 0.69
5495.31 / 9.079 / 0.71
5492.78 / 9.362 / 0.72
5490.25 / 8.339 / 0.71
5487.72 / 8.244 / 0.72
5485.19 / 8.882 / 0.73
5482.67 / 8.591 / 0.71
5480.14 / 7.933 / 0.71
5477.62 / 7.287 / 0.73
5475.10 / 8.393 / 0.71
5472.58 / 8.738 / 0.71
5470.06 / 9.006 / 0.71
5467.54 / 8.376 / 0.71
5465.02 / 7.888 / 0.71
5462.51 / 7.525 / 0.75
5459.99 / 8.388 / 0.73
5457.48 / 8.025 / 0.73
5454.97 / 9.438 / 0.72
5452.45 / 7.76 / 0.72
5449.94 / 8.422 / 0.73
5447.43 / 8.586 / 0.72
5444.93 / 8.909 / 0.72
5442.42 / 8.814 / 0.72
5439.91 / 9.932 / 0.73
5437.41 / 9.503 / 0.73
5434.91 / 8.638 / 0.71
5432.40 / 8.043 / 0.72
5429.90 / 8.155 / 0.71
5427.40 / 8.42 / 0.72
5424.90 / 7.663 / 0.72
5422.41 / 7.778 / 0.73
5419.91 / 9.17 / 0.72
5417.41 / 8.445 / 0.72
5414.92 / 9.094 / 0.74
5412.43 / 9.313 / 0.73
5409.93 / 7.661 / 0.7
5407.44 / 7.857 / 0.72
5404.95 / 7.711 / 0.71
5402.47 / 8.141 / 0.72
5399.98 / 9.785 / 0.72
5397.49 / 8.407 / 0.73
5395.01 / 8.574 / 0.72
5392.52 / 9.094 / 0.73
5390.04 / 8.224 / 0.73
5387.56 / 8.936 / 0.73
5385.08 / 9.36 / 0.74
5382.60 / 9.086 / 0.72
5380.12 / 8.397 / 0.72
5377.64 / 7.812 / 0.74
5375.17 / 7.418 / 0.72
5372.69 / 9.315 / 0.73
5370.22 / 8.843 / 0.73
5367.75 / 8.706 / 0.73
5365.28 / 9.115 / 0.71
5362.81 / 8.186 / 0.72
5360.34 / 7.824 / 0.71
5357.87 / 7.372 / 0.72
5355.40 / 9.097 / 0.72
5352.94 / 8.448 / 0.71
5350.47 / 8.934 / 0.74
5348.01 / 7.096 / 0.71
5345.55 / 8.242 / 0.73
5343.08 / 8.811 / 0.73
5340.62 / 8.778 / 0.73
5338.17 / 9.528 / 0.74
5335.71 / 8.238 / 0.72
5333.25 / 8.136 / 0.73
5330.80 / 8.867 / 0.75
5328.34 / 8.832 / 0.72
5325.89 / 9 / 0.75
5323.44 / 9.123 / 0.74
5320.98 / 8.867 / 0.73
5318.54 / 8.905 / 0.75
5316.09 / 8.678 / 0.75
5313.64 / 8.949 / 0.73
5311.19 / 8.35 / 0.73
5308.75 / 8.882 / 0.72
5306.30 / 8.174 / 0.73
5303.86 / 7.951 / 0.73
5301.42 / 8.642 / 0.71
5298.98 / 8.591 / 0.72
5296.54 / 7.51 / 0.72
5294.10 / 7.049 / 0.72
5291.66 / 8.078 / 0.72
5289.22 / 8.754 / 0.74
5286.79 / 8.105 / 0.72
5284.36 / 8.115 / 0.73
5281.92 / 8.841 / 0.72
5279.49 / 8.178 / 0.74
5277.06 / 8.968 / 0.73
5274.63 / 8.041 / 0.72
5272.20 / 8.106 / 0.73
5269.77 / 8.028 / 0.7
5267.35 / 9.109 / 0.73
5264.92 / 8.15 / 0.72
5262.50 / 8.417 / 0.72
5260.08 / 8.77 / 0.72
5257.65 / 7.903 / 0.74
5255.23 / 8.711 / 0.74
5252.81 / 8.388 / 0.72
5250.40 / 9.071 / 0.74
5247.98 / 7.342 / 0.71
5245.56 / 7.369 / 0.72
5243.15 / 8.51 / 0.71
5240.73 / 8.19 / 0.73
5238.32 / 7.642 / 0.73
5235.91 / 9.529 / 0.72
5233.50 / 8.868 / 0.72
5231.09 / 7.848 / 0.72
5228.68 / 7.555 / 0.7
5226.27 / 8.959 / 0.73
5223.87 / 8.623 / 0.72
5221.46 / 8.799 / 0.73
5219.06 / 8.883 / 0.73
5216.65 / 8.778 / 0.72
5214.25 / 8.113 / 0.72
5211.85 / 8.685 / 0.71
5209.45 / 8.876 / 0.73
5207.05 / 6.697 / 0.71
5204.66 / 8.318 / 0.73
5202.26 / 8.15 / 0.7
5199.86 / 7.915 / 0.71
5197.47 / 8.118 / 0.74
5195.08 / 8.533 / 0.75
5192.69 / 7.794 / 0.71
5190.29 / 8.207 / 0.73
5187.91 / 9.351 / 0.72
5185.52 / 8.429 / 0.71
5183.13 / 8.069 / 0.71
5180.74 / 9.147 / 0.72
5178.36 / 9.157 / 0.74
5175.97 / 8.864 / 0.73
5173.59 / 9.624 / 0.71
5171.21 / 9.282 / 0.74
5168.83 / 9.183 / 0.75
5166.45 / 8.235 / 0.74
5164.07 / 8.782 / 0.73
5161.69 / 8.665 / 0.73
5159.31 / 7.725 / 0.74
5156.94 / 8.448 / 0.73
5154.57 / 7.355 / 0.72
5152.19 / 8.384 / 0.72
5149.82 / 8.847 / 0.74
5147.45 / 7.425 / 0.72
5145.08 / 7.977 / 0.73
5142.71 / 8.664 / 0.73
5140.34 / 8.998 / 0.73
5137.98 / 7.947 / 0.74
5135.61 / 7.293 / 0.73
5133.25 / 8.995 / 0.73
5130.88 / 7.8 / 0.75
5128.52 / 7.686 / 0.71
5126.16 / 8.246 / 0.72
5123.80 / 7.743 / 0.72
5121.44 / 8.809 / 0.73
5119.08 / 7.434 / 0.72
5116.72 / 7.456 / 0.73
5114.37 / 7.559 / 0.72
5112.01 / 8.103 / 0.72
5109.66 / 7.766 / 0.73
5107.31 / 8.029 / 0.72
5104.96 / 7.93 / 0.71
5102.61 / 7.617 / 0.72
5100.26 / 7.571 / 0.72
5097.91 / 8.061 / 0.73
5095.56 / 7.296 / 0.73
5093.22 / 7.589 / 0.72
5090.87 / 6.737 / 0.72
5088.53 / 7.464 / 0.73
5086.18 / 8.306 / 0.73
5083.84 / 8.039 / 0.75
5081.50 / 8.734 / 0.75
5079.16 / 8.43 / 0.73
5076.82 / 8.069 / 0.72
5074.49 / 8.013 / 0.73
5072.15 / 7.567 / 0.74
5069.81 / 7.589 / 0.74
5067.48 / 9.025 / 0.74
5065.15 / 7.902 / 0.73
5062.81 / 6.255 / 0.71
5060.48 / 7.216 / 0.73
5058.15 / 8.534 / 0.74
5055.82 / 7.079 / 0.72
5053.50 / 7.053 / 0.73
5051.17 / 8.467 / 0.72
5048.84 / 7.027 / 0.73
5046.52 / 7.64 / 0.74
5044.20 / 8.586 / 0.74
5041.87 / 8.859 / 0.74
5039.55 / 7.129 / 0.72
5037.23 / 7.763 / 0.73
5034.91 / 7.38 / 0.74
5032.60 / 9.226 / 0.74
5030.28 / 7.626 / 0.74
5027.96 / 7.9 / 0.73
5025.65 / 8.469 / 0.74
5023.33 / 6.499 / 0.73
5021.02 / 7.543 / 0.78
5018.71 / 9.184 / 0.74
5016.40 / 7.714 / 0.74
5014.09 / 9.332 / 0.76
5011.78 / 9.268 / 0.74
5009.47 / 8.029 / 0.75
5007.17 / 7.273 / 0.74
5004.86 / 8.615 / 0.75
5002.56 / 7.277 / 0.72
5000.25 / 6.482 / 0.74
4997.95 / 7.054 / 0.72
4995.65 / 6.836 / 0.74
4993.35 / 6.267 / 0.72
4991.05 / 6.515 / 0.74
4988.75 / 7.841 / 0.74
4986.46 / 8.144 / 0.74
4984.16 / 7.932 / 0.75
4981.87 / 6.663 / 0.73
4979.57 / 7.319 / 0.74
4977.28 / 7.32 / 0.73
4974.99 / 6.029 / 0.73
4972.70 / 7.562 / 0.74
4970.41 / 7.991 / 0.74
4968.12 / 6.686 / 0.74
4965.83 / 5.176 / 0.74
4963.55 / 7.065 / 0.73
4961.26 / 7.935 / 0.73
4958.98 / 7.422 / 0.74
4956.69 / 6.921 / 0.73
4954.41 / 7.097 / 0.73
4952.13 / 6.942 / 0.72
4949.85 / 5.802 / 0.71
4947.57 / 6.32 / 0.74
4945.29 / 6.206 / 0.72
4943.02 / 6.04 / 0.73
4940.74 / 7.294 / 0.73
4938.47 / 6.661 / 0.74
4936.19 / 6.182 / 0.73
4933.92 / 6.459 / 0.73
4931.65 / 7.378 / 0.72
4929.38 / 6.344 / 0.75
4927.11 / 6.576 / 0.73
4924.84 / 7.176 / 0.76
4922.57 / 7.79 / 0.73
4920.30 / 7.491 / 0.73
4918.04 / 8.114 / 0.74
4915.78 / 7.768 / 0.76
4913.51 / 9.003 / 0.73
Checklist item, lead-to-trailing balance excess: 2.4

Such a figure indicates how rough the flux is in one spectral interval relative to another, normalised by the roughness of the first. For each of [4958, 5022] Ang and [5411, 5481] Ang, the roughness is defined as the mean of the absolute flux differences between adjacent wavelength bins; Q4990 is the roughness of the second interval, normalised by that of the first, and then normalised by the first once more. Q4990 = 0.7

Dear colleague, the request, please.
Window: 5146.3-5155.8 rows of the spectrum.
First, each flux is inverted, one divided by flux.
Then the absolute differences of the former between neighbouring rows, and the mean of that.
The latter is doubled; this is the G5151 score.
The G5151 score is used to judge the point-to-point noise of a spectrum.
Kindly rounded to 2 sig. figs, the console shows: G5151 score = 0.030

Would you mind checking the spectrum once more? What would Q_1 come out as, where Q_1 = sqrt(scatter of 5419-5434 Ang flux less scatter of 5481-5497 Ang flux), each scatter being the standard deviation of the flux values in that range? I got 0.3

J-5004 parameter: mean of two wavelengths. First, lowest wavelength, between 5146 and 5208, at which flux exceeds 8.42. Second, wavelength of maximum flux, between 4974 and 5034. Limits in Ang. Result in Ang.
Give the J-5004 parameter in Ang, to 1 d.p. 5082.0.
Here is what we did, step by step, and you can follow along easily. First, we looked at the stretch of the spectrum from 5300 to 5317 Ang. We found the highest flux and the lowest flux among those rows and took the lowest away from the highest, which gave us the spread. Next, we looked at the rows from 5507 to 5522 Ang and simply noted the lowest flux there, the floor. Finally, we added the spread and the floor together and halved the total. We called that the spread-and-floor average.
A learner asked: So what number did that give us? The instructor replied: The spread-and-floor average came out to 4.3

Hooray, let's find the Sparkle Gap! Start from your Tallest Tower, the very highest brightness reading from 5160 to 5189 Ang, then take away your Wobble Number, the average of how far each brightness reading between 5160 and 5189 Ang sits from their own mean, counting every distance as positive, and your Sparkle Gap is 9.2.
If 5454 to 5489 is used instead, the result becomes 9.0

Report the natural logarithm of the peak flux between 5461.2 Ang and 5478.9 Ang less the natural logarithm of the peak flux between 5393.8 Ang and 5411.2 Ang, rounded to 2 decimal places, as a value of -0.08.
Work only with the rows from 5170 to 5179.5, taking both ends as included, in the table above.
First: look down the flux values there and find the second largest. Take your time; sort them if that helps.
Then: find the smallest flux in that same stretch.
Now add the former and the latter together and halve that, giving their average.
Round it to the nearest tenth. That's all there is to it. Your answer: 9.1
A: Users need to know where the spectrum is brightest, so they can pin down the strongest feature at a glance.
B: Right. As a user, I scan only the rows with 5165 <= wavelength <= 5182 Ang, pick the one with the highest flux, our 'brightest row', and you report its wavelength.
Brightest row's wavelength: 5173.59 Ang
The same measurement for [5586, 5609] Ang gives 5605.21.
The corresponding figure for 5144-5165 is 5149.82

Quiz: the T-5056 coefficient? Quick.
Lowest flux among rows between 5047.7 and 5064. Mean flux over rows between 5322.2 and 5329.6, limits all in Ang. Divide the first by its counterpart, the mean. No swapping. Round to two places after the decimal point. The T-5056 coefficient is 0.70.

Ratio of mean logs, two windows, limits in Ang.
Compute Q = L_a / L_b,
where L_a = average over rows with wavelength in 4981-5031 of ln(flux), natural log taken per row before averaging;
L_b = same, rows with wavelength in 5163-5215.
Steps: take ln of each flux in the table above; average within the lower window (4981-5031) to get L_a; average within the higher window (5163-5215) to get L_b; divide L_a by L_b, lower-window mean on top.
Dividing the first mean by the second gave 0.948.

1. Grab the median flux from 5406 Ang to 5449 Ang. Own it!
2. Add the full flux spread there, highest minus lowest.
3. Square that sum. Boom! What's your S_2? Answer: 118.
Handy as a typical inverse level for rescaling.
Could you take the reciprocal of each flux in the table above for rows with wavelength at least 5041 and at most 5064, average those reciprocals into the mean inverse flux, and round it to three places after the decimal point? 0.132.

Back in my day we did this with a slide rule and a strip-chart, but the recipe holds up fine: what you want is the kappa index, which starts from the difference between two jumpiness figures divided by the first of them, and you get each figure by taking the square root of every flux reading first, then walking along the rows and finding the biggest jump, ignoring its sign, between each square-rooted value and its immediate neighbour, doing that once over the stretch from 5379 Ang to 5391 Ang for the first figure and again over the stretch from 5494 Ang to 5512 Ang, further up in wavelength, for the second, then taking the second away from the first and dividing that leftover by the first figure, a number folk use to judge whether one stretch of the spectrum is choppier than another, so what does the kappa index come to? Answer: -0.8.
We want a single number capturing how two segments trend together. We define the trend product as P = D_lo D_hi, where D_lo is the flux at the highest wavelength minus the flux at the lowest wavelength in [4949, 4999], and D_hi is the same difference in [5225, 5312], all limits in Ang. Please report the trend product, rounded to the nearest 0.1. -0.8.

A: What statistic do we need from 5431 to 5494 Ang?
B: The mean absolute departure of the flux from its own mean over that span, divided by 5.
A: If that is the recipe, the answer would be 0.098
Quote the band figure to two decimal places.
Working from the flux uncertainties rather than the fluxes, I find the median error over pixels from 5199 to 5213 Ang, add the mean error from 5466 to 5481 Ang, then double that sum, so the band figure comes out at 2.85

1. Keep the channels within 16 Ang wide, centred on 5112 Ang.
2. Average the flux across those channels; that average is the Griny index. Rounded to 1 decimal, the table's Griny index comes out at 7.8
